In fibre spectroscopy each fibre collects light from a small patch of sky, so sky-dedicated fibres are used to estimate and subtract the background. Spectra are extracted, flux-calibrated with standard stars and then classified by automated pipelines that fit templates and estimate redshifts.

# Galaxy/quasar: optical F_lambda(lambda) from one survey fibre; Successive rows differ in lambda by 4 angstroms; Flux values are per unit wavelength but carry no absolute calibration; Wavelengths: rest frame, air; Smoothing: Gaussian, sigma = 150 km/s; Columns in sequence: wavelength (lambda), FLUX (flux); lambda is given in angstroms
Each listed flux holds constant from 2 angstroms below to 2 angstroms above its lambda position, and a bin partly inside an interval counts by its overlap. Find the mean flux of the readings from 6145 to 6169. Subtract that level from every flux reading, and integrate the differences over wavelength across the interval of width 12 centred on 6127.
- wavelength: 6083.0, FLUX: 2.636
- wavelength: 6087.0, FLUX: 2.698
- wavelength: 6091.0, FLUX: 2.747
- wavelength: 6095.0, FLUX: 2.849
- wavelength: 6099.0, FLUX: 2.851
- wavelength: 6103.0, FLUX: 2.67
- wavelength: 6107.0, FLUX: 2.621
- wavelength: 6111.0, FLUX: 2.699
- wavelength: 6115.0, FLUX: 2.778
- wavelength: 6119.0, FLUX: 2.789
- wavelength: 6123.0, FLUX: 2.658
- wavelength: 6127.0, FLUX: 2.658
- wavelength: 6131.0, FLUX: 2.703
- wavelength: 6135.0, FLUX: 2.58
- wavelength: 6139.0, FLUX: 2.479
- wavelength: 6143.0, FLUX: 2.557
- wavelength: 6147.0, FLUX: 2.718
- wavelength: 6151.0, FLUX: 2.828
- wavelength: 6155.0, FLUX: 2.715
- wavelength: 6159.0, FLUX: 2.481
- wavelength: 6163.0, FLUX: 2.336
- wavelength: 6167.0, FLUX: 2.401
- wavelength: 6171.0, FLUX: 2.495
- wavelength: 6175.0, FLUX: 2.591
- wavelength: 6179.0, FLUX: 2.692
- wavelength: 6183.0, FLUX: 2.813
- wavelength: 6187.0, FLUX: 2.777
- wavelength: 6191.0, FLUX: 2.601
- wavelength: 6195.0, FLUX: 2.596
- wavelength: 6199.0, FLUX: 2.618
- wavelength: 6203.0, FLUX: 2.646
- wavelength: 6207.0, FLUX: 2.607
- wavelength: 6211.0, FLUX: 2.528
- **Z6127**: 1.1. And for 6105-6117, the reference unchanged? 1.4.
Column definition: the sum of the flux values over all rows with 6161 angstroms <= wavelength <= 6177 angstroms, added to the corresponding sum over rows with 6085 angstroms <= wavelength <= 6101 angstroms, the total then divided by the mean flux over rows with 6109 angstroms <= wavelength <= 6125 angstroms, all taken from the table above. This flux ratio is 7.7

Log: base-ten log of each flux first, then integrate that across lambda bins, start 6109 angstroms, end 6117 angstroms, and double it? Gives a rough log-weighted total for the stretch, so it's 7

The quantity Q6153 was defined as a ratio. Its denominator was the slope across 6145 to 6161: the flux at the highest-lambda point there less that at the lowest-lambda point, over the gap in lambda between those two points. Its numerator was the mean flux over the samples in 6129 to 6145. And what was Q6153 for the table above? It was -131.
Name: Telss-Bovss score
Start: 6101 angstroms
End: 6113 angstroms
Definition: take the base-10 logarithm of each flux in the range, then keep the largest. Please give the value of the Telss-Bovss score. 0.43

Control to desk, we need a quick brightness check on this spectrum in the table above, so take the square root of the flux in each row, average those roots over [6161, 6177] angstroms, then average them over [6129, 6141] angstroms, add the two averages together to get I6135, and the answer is 3.18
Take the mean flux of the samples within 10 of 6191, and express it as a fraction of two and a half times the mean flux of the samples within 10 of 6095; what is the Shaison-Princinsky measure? 0.39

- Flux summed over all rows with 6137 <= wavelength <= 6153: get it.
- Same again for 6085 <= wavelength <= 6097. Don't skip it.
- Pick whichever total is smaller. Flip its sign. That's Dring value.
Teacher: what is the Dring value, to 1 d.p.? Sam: -8.3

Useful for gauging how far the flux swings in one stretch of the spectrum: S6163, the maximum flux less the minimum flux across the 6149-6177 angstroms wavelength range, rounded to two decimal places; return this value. 0.49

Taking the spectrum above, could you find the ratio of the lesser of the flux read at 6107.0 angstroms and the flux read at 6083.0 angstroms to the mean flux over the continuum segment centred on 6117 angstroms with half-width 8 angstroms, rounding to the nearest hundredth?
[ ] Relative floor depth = 0.96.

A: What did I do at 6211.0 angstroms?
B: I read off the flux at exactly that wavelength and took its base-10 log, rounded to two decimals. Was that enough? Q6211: 0.40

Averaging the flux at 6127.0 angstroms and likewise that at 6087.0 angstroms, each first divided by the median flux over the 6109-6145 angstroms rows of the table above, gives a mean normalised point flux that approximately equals 1.01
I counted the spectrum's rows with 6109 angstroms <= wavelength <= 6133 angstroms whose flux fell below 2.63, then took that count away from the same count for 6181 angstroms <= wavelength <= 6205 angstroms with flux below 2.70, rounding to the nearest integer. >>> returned 4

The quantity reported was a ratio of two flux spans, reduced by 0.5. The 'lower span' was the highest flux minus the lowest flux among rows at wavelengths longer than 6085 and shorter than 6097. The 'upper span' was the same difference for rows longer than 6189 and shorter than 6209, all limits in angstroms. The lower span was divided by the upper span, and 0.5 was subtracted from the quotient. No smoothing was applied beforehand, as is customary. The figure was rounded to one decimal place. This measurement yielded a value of 2.5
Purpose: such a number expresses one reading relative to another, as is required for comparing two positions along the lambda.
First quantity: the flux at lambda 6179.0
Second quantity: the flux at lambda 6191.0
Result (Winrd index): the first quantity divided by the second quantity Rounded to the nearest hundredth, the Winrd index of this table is 1.03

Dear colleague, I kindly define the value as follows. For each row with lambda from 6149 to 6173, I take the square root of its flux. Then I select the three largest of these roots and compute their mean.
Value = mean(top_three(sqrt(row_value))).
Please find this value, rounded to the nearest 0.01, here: 1.64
